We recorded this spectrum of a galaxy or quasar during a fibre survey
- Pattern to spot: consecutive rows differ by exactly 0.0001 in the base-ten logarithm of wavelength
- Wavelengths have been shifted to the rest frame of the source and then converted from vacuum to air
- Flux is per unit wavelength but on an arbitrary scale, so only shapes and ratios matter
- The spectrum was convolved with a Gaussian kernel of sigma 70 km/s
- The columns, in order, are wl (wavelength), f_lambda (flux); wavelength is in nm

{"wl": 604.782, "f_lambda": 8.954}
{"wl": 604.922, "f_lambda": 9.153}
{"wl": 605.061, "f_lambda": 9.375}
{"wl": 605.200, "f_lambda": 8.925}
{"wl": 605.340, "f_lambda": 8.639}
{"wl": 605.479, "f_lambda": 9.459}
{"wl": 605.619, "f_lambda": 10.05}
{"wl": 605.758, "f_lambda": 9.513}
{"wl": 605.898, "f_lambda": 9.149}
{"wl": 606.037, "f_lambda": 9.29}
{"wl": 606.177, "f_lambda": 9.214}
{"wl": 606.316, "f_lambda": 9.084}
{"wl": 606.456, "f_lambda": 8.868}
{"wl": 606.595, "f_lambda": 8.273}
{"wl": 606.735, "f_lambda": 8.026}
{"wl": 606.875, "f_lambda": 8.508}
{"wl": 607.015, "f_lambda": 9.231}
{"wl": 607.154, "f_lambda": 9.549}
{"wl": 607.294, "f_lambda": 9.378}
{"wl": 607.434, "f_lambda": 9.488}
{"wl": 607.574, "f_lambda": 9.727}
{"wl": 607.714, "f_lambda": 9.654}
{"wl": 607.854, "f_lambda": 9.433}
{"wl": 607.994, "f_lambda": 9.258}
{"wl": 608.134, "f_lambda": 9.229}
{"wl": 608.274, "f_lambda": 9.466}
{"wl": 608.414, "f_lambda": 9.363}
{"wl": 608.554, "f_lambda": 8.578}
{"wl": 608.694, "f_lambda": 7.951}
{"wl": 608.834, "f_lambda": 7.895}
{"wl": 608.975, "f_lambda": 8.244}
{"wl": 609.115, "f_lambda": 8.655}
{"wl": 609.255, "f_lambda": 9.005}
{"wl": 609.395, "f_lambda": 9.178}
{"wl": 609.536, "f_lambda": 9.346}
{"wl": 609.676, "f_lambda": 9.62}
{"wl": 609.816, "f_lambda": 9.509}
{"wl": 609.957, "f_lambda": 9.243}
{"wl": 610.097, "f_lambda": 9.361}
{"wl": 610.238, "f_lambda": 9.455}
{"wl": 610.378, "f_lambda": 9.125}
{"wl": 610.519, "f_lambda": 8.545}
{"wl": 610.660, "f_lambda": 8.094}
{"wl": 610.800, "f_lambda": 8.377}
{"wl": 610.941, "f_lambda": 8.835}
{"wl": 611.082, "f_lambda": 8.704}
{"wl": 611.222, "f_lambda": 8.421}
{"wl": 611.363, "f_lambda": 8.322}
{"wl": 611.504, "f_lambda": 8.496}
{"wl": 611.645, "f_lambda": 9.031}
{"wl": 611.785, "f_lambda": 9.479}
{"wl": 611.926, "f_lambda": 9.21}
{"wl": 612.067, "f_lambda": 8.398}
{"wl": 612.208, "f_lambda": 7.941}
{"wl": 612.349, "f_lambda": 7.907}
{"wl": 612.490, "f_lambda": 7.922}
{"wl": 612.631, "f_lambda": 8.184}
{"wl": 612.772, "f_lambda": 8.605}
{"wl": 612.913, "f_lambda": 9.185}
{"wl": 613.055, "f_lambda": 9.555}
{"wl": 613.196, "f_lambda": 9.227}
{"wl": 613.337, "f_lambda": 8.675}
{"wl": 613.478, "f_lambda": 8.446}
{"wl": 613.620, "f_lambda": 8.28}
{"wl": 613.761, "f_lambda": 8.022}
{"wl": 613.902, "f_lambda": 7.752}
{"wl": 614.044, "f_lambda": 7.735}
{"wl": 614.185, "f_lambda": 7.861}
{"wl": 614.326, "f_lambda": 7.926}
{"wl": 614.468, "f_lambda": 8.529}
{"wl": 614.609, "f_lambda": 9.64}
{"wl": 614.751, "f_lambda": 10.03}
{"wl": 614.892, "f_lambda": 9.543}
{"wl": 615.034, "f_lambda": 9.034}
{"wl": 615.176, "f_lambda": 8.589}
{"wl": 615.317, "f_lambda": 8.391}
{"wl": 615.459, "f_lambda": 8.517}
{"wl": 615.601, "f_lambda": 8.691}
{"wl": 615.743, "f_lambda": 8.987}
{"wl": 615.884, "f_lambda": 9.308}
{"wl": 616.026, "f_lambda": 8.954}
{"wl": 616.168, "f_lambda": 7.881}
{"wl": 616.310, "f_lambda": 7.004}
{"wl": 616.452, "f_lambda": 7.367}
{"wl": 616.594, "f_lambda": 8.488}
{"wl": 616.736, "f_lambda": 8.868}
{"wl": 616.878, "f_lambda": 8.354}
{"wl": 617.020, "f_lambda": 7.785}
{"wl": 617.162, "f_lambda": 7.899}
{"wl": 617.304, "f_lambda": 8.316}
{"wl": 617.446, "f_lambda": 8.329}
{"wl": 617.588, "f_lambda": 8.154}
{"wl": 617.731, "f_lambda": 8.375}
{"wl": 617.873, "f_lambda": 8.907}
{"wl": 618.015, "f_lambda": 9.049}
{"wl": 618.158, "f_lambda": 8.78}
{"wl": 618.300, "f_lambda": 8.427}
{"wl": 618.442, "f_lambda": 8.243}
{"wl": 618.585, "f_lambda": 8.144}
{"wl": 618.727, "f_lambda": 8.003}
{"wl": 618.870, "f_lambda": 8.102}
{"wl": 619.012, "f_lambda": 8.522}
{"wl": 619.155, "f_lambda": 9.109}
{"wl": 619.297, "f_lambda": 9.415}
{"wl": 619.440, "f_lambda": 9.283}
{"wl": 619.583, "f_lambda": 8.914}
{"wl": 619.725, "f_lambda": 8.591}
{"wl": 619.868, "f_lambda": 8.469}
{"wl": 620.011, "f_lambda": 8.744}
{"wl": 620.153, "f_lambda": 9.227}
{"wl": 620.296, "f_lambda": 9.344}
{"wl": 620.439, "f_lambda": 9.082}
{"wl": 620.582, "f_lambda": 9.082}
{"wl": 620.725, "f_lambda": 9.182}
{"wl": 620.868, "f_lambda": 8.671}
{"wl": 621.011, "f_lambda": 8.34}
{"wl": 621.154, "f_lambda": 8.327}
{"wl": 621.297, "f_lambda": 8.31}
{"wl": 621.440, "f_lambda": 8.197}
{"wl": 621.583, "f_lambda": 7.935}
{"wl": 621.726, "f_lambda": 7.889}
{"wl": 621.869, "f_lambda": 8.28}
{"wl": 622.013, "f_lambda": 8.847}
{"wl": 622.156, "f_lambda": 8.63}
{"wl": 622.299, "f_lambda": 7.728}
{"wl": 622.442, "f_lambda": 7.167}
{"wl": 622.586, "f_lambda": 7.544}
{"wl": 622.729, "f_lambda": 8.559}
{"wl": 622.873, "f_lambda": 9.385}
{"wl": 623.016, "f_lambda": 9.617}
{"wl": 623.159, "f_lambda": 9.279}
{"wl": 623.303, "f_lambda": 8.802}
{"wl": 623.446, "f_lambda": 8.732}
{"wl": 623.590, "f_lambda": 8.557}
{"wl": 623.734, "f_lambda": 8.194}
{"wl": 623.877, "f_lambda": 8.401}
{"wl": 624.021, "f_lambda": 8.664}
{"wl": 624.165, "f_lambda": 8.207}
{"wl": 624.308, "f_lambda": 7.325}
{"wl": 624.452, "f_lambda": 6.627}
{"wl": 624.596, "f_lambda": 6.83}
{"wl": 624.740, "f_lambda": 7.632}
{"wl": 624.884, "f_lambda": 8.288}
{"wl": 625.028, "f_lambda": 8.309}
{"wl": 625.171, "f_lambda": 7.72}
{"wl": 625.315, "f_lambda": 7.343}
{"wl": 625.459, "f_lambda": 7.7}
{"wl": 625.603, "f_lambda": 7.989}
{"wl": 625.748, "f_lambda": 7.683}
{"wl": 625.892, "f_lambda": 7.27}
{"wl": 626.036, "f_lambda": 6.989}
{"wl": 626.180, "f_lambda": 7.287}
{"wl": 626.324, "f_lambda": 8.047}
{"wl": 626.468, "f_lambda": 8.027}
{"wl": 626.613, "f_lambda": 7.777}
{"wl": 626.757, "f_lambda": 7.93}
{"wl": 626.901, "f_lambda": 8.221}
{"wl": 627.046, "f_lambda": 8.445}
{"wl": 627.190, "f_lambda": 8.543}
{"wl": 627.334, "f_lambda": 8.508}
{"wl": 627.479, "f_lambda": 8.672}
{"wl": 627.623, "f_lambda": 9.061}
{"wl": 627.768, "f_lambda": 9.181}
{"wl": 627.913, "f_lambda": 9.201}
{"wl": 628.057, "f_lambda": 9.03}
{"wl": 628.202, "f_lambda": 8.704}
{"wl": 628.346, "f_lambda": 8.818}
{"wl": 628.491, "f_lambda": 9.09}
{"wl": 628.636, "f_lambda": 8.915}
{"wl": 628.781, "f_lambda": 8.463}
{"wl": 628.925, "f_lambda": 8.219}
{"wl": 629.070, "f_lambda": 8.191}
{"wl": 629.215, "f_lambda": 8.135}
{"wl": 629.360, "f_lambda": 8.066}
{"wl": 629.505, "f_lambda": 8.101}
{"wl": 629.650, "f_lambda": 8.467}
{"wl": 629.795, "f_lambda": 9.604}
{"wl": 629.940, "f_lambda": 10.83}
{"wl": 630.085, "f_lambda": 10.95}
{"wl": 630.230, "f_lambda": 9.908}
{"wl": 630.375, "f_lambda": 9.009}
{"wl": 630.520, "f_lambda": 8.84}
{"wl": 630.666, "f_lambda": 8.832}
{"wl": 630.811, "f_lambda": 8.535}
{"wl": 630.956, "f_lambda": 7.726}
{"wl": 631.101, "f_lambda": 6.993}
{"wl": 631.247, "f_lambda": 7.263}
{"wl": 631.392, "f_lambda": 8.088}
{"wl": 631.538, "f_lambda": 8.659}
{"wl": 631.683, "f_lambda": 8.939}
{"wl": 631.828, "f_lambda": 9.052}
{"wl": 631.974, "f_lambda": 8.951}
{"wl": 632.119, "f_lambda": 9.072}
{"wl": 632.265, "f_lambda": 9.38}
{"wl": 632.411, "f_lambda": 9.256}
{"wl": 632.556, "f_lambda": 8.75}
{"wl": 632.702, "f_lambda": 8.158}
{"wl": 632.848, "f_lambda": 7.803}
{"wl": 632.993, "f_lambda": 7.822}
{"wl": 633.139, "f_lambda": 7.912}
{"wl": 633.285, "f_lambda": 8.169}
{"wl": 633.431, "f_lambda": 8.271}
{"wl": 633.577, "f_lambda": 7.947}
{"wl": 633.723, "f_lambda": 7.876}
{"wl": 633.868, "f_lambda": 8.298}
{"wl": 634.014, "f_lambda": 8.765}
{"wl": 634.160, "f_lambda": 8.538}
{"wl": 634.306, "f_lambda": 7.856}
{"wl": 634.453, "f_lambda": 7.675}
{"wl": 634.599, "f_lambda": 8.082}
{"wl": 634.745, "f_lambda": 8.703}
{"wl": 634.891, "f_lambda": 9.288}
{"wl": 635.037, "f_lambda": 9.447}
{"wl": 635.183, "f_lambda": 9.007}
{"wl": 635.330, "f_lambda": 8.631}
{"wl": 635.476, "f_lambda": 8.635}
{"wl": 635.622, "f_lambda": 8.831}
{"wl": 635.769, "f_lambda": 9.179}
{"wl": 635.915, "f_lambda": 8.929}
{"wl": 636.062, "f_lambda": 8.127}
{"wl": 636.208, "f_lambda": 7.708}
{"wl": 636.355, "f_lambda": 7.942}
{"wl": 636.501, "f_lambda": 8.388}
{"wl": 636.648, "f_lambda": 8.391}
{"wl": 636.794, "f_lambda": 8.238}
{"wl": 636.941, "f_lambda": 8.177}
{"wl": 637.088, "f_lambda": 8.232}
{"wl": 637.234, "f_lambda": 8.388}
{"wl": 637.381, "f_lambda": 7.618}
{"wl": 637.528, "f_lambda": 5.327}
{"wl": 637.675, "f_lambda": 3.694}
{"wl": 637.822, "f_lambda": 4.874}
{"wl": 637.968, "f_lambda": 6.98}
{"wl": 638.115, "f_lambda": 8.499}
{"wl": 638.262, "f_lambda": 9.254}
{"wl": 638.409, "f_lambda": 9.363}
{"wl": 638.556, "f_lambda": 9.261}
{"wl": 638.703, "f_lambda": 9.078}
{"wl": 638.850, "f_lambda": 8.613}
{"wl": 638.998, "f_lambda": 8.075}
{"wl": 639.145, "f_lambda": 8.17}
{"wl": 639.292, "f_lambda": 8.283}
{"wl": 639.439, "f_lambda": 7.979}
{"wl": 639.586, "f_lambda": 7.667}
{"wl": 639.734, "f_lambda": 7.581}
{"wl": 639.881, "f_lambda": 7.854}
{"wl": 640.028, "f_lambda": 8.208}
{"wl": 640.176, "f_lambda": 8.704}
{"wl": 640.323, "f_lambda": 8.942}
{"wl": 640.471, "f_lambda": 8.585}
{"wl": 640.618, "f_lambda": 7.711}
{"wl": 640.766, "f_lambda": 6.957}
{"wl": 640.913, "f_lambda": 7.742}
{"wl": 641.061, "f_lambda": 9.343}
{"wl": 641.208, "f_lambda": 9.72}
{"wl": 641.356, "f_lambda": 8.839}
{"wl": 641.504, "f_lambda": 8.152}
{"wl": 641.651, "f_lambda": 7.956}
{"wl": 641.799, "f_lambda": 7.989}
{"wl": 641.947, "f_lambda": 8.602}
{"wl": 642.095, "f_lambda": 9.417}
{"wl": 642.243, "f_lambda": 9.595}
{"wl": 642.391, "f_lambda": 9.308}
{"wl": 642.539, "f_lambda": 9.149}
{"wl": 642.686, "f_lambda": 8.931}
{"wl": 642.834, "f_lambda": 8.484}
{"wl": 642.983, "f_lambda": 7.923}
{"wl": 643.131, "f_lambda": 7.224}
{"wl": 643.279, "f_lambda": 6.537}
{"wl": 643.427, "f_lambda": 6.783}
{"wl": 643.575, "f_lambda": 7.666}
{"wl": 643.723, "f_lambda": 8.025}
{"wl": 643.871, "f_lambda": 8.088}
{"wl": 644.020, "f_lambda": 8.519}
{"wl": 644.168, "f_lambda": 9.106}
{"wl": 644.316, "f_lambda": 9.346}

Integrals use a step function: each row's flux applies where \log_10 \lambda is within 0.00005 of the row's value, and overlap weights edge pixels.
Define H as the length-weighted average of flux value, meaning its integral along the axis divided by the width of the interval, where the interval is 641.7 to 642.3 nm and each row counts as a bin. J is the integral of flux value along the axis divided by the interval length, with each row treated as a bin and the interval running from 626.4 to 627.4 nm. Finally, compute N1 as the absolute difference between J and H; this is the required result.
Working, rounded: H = 8.8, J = 8.21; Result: 0.6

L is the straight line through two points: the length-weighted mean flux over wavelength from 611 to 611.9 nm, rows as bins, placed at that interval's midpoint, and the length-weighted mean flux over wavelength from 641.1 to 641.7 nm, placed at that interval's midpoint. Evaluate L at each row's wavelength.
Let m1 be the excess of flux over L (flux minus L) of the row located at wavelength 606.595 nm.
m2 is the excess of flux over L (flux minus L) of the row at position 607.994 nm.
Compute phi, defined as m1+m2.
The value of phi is 0.0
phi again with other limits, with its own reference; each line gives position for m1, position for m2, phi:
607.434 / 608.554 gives 0.5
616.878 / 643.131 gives -1.9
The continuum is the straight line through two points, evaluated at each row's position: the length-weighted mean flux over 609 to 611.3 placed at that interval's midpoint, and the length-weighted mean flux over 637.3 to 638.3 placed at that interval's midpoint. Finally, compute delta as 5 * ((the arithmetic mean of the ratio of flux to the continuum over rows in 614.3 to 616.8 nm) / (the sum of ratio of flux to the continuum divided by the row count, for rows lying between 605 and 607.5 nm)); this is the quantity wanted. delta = 5.2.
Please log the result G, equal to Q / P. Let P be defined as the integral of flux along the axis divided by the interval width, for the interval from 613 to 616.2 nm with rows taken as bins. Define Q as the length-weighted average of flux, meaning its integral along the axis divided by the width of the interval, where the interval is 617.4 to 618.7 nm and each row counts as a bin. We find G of 0.98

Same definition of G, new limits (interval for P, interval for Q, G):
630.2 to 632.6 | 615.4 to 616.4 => 0.98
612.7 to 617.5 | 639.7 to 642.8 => 1.00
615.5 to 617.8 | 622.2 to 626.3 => 0.96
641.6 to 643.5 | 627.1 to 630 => 1.06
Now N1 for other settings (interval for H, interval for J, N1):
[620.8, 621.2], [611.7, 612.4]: 0.2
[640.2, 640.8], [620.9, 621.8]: 0.0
